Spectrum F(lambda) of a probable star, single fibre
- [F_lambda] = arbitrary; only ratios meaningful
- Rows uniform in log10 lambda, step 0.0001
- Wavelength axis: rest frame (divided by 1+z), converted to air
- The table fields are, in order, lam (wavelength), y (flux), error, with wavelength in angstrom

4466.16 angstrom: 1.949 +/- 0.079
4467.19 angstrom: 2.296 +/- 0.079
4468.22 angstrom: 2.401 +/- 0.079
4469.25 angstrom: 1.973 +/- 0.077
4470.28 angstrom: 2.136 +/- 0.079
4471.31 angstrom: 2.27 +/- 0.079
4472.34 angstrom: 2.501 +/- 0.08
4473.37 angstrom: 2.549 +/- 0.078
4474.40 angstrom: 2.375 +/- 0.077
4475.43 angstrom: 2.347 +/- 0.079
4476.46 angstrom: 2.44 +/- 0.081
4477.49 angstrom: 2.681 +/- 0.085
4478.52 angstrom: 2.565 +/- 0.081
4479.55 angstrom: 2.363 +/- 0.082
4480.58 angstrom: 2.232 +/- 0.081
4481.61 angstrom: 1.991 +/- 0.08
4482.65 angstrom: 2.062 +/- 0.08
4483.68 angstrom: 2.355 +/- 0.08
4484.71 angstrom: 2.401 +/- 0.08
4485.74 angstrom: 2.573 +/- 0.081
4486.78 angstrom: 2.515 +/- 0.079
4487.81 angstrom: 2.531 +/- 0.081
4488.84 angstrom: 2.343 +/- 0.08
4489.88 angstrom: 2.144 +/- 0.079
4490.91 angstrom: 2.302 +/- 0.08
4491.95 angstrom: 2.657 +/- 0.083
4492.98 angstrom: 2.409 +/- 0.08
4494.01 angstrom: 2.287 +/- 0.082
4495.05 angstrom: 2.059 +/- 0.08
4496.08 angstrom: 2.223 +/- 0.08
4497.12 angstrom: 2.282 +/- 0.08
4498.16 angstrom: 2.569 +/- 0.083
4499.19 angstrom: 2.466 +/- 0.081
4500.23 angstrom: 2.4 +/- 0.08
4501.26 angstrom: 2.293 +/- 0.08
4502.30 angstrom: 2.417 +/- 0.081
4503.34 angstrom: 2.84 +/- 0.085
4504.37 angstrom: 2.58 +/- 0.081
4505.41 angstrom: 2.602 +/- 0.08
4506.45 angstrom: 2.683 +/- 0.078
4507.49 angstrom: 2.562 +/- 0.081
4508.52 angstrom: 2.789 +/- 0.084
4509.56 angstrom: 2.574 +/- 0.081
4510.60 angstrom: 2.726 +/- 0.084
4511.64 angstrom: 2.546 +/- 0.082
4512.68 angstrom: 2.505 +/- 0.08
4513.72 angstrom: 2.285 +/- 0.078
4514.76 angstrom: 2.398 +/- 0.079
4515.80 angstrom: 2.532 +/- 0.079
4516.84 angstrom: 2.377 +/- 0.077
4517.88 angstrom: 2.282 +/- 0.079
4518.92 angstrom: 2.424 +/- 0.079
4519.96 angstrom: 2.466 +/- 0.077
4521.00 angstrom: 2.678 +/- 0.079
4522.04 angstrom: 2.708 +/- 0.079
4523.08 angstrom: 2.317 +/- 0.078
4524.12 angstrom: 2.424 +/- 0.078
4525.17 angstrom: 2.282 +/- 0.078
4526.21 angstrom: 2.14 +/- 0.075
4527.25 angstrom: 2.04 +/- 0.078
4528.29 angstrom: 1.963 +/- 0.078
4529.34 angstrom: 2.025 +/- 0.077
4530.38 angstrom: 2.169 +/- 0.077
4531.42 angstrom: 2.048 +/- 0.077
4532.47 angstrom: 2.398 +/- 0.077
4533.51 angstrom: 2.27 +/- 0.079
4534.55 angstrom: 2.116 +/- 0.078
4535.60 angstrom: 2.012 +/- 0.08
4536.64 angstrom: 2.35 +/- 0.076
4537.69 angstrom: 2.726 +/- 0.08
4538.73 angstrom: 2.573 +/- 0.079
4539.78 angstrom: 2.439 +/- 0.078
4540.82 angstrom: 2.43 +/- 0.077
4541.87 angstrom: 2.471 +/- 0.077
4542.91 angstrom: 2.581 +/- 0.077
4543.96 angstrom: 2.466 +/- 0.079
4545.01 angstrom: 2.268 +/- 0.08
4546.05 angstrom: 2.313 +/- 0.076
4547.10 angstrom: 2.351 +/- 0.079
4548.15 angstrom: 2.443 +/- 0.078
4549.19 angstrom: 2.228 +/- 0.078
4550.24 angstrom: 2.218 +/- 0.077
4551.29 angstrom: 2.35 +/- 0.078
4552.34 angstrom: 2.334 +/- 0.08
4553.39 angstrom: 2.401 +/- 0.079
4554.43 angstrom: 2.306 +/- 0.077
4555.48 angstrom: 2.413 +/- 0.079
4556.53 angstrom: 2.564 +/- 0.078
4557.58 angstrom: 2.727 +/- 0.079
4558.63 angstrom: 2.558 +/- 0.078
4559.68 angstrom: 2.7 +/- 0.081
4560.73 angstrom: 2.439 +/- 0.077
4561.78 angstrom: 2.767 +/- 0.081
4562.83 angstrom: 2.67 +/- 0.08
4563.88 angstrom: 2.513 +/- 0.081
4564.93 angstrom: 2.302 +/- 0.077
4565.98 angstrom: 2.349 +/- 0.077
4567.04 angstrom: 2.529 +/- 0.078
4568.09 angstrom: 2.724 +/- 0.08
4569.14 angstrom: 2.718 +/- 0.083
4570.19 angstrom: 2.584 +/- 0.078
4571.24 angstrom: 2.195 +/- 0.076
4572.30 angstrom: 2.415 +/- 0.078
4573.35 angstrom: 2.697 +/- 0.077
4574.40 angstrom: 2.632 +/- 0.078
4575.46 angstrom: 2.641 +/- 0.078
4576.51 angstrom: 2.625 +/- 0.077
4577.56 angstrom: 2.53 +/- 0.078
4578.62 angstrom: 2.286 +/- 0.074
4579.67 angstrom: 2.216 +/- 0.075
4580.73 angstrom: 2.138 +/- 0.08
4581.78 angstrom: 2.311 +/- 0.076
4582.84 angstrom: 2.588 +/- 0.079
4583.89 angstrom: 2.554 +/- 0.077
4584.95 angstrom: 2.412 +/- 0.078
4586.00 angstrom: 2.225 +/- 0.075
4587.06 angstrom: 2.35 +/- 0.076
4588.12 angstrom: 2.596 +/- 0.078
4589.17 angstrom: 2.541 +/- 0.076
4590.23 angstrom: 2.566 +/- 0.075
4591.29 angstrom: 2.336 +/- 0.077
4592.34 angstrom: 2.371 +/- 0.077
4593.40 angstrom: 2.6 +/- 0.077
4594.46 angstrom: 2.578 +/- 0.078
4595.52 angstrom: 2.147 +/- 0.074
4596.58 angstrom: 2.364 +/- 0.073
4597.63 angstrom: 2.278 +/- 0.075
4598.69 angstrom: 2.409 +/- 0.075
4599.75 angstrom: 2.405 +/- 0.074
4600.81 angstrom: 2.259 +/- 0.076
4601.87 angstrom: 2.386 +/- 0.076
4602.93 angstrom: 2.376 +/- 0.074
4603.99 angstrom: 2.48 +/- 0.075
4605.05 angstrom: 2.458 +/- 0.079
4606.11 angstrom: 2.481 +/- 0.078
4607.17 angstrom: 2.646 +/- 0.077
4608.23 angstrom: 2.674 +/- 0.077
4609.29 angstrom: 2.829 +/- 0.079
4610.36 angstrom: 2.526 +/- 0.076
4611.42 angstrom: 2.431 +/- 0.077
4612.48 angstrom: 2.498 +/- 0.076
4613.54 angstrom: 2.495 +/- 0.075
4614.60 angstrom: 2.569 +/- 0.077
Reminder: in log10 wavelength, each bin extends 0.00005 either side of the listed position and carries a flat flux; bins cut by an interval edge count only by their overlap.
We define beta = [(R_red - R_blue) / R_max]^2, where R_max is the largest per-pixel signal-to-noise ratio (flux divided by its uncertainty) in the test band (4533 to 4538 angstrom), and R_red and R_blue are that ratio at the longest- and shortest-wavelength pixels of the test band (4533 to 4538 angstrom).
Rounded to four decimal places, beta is 0.0246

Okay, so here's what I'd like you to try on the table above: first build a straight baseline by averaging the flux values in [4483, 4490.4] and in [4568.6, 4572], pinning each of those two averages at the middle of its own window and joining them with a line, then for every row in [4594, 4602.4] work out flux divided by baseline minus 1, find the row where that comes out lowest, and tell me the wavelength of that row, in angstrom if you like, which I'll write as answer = 4595.52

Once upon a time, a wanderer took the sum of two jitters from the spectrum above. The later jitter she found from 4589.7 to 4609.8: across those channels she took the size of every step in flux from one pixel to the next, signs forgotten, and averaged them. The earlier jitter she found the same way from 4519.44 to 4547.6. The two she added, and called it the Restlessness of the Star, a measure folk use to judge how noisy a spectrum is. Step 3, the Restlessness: 0.267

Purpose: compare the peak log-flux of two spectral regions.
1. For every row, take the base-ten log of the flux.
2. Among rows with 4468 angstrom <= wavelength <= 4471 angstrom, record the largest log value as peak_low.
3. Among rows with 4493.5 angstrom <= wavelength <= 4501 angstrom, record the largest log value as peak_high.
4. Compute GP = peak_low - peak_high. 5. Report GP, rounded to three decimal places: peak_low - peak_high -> -0.029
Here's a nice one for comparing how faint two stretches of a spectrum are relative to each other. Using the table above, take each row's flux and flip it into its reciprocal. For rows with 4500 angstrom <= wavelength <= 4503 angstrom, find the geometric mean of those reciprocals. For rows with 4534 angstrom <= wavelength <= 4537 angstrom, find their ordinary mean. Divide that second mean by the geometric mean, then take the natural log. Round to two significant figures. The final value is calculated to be 0.10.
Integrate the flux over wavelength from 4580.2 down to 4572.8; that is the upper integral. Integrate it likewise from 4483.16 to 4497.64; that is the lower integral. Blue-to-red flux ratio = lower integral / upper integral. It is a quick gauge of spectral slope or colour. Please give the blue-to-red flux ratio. 1.8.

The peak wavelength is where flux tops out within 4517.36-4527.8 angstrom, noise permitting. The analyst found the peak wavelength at 4522.04 angstrom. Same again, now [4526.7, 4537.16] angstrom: 4532.47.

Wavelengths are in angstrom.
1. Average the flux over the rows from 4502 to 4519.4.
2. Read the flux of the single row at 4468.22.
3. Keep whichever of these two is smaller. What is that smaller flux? 2.40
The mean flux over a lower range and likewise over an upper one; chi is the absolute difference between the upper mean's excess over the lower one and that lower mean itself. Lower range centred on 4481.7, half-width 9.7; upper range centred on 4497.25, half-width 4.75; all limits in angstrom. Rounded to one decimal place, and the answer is 2.4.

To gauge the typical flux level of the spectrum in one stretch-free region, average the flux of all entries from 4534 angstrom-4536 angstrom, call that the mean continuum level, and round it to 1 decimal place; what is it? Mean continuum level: 2.1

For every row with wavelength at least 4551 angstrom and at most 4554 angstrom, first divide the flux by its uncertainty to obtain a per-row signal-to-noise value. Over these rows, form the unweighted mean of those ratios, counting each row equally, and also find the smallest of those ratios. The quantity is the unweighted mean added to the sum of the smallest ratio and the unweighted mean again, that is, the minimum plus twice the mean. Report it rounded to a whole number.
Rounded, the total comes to 89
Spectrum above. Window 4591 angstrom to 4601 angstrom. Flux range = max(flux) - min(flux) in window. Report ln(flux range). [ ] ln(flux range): -0.79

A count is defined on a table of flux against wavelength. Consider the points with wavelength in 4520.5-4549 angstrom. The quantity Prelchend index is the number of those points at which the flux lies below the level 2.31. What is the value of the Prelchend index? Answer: 11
